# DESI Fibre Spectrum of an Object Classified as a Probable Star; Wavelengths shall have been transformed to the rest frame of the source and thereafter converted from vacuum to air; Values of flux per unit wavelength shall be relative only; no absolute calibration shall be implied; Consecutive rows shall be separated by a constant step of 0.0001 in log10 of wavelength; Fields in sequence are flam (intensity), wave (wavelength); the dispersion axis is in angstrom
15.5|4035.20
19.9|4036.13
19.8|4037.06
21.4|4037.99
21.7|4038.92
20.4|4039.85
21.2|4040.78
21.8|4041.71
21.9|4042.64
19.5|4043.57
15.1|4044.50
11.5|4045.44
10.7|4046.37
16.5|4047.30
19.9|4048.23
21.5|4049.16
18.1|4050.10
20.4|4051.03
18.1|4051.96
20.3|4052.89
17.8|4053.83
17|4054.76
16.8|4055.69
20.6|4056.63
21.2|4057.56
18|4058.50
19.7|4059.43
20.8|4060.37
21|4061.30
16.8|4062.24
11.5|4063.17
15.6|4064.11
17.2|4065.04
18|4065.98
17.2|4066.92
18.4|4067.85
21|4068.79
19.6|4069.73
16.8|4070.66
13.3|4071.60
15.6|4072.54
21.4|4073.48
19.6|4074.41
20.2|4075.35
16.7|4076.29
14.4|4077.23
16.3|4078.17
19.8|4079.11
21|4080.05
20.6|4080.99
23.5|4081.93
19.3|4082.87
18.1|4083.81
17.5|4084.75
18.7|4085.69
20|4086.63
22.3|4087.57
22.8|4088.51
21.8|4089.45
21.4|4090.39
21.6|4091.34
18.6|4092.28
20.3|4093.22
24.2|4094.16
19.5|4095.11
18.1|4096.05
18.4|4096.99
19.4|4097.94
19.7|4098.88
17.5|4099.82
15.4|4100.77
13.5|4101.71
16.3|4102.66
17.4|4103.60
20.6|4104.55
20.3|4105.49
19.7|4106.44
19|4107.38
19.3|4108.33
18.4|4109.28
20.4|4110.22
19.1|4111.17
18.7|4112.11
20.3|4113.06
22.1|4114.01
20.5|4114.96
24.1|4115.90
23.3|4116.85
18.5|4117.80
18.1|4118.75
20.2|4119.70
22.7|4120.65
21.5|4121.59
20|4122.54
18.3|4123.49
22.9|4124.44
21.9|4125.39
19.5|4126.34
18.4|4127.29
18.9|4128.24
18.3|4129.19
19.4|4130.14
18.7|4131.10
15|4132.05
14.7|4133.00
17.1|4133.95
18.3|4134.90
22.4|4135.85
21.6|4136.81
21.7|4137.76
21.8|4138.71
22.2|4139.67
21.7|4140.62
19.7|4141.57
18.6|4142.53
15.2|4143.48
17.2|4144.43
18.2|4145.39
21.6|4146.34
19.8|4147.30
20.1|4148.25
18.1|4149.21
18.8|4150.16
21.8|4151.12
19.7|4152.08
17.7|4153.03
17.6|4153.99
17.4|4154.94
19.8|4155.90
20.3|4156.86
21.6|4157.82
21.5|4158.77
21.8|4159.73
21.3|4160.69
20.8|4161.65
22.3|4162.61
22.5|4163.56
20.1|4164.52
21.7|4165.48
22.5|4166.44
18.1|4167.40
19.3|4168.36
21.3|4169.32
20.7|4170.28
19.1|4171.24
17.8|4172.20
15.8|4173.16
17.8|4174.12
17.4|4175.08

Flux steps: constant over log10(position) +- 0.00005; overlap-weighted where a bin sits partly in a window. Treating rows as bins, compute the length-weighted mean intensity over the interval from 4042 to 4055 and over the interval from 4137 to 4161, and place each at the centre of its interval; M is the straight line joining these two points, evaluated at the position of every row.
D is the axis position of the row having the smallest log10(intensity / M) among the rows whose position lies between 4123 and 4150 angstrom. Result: 4133.00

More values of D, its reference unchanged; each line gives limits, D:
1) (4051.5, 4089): 4063.17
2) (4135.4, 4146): 4143.48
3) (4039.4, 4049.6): 4046.37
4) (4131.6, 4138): 4133.00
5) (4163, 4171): 4167.40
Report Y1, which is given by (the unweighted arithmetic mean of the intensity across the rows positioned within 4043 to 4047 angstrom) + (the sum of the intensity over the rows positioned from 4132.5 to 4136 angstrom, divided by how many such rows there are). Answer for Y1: 32.3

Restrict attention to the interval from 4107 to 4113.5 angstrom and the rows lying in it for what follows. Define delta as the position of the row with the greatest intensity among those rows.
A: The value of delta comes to 4110.22 angstrom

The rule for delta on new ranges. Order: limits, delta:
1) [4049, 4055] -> 4049.16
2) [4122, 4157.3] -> 4124.44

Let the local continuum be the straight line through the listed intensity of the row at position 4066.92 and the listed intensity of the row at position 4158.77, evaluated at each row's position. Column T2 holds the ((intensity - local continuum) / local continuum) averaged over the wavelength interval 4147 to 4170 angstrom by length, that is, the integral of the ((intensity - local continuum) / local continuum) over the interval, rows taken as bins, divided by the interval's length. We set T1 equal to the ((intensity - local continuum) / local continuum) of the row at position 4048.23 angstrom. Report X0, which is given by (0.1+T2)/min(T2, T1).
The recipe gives -0.7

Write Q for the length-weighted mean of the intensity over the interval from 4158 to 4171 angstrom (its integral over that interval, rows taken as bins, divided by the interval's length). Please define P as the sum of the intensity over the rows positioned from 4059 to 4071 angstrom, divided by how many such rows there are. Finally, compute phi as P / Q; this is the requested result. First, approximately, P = 18.0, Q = 21.1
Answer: 0.85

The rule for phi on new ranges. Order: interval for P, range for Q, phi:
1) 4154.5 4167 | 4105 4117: 1.04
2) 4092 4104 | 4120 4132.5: 0.93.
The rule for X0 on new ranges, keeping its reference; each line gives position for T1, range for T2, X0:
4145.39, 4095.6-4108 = -0.5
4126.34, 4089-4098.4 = -8.4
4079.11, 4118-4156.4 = -0.9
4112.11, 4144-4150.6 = -0.1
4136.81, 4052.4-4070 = 3.3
